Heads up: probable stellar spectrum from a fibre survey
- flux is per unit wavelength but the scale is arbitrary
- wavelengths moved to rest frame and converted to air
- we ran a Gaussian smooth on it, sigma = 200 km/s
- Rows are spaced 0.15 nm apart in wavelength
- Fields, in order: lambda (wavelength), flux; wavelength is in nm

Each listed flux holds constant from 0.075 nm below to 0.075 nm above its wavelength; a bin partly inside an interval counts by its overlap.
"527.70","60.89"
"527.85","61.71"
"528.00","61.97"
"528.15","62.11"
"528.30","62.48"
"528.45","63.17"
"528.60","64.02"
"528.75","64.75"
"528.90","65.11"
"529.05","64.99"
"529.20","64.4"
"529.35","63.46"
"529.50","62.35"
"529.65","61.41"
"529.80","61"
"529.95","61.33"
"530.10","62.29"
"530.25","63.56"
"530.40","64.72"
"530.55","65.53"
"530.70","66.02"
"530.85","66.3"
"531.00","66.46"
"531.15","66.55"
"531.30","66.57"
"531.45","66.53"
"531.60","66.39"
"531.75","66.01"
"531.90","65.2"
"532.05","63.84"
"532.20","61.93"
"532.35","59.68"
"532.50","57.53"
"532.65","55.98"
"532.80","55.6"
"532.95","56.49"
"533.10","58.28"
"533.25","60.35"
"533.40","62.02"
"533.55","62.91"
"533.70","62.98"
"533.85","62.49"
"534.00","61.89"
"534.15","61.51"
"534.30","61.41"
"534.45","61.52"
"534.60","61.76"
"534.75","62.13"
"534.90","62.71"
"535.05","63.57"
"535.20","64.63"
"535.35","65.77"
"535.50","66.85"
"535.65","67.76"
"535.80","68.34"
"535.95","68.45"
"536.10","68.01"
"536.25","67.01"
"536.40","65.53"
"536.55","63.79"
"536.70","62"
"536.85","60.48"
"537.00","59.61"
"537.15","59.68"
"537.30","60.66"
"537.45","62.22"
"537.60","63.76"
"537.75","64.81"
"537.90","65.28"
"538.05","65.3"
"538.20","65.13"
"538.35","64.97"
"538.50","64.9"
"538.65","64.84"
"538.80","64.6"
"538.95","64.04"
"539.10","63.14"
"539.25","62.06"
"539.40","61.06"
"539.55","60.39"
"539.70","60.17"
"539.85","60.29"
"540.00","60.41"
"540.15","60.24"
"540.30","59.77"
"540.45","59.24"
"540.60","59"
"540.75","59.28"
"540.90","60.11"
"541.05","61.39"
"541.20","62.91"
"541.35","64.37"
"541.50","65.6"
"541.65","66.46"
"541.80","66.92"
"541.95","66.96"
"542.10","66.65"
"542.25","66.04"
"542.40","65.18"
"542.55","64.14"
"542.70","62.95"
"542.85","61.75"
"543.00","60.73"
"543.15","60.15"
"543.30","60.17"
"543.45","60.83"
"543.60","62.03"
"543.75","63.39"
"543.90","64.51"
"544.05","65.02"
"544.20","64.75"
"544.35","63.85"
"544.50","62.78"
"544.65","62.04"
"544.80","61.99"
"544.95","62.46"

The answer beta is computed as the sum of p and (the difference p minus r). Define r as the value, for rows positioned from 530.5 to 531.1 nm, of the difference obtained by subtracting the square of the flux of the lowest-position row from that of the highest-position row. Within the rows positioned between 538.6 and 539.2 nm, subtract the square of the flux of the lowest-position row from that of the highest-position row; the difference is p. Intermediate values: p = -218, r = 123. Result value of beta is -558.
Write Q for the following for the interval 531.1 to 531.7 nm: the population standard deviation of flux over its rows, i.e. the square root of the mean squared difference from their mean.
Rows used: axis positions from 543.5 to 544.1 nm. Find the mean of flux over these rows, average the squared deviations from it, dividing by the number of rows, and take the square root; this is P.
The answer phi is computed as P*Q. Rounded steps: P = 1.15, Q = 0.1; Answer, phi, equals 0.1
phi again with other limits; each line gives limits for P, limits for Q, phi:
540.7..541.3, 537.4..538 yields 1.6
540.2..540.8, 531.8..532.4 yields 0.6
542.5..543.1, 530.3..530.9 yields 0.8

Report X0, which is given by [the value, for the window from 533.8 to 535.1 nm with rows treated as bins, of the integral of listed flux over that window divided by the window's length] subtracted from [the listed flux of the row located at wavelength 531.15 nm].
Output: 4.5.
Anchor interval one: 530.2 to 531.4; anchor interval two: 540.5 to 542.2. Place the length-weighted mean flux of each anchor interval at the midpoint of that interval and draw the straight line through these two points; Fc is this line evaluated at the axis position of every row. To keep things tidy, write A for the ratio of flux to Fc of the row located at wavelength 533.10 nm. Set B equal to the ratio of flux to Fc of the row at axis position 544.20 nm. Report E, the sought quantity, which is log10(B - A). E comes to -0.9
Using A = 0.89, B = 1.03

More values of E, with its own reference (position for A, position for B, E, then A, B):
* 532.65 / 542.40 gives -0.8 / 0.86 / 1.03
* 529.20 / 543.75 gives -1.5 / 0.97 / 1.00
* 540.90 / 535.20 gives -1.3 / 0.94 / 1.00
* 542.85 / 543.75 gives -1.5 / 0.98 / 1.00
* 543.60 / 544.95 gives -1.9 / 0.98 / 0.99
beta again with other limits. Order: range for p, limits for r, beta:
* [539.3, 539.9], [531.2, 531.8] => -113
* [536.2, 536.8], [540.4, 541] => -1397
